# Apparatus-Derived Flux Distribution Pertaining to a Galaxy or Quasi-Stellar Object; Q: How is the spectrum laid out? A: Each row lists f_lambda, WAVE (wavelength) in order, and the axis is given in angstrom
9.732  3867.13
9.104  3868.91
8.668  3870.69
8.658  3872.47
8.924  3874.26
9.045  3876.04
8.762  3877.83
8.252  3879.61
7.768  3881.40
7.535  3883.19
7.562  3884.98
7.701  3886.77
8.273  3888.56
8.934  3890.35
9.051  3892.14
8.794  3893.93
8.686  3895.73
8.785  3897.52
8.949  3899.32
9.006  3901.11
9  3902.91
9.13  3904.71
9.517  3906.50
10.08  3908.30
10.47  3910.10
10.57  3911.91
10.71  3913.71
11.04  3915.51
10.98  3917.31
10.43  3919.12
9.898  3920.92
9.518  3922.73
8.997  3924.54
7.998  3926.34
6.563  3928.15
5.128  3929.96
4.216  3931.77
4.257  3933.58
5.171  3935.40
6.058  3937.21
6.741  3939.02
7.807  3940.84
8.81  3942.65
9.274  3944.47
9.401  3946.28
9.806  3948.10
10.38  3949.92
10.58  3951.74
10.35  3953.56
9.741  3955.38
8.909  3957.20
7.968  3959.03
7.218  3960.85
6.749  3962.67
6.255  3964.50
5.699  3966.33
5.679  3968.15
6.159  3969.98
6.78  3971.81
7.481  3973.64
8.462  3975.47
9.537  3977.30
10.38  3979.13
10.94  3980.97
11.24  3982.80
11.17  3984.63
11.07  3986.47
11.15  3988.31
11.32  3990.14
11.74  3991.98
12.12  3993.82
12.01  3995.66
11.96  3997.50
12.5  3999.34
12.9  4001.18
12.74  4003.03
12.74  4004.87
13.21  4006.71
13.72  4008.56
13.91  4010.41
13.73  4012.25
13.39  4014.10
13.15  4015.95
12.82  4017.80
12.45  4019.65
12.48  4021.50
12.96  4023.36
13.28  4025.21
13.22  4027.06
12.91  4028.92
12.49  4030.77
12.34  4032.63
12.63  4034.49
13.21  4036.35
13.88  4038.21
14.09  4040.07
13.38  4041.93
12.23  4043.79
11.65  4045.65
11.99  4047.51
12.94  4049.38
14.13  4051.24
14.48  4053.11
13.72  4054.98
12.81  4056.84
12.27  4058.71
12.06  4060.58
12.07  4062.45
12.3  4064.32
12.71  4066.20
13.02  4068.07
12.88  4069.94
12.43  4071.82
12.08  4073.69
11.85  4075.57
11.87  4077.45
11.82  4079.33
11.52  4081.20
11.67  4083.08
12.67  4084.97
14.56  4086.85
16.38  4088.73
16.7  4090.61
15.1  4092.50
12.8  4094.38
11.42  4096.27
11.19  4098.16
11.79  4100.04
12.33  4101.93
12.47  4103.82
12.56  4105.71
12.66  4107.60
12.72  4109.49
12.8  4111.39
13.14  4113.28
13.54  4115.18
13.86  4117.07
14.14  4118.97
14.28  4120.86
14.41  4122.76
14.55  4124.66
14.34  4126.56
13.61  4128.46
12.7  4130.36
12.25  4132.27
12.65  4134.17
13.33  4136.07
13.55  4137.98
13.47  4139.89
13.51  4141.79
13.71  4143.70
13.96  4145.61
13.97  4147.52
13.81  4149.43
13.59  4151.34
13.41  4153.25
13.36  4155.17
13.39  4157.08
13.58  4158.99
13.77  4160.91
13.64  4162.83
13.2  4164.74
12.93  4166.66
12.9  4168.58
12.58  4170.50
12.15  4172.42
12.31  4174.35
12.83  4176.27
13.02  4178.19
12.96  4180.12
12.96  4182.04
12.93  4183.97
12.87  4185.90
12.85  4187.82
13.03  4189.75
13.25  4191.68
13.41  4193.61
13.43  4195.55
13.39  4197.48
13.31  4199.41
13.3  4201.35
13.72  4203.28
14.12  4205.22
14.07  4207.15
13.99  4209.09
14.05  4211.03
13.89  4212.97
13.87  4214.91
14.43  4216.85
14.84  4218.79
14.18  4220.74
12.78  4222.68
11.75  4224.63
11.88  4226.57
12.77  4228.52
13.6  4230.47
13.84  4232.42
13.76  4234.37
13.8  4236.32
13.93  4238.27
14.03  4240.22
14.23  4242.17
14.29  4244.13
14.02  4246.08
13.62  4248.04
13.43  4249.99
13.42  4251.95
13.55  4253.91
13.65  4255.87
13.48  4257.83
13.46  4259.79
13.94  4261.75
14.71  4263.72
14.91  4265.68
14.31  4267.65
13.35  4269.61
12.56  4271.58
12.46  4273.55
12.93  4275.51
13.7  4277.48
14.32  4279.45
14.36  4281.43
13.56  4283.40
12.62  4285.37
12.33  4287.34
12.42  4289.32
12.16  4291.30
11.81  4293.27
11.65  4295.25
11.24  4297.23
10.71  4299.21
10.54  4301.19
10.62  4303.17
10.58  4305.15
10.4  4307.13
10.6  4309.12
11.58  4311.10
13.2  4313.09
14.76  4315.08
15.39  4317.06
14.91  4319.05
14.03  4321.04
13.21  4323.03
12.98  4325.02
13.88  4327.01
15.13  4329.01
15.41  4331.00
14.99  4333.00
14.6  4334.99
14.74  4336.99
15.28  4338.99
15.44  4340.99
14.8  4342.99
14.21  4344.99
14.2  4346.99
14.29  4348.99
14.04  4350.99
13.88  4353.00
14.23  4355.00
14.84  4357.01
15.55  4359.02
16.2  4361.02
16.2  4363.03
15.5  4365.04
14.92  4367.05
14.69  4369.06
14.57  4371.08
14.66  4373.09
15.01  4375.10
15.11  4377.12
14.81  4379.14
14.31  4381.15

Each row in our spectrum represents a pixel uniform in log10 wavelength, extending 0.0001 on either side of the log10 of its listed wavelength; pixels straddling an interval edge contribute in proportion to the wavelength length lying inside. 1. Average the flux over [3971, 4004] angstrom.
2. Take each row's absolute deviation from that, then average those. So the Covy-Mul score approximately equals 1.3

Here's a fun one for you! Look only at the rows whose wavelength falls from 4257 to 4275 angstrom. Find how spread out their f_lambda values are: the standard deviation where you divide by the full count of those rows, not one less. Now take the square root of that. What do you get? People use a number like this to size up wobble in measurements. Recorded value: 0.90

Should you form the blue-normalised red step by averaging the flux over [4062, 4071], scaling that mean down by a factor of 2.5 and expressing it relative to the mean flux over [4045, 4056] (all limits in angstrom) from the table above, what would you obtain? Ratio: 0.38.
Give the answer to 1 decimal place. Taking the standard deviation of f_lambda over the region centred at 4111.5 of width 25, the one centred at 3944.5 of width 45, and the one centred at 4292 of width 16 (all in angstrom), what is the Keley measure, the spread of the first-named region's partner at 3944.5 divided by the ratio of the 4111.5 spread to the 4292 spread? 1.5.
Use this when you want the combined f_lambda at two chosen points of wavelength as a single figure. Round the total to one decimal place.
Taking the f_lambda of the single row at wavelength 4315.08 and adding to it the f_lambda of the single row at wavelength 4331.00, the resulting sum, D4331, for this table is 30.2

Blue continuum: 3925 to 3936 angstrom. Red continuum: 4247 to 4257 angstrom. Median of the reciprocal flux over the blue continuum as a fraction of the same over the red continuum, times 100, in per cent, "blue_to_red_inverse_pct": 263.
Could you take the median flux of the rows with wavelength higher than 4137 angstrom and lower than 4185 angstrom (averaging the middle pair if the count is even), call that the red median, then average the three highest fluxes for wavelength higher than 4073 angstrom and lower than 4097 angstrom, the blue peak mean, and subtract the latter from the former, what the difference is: -2.7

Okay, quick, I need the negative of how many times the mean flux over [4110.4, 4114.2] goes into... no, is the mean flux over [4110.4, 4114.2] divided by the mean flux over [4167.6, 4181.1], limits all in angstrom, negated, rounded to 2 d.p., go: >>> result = -1.02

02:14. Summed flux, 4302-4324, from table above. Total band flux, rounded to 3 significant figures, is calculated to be 139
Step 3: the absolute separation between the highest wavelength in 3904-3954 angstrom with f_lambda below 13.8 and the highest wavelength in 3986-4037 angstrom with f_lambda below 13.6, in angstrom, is 82.8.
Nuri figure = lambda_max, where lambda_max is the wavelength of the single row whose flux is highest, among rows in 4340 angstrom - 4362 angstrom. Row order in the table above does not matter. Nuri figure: 4361.02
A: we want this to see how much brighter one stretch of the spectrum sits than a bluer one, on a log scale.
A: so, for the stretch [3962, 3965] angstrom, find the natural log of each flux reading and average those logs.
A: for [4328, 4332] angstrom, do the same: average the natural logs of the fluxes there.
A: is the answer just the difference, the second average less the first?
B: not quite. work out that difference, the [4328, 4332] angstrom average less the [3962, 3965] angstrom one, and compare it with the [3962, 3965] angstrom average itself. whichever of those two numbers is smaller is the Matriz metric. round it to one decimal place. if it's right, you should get 0.9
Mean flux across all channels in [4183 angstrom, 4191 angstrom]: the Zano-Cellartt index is 12.9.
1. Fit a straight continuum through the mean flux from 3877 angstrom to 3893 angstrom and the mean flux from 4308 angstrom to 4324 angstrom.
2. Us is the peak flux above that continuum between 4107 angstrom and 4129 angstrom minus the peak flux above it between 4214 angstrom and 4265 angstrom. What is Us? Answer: 0.9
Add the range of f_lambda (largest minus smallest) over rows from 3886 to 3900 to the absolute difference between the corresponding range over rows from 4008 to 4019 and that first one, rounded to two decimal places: 1.61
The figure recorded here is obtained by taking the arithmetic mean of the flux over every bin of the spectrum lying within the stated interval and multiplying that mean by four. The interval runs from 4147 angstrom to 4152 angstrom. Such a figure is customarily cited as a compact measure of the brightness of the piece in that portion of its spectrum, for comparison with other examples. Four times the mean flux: 55.2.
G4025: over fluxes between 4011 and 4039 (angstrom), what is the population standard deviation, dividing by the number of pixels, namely 0.45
